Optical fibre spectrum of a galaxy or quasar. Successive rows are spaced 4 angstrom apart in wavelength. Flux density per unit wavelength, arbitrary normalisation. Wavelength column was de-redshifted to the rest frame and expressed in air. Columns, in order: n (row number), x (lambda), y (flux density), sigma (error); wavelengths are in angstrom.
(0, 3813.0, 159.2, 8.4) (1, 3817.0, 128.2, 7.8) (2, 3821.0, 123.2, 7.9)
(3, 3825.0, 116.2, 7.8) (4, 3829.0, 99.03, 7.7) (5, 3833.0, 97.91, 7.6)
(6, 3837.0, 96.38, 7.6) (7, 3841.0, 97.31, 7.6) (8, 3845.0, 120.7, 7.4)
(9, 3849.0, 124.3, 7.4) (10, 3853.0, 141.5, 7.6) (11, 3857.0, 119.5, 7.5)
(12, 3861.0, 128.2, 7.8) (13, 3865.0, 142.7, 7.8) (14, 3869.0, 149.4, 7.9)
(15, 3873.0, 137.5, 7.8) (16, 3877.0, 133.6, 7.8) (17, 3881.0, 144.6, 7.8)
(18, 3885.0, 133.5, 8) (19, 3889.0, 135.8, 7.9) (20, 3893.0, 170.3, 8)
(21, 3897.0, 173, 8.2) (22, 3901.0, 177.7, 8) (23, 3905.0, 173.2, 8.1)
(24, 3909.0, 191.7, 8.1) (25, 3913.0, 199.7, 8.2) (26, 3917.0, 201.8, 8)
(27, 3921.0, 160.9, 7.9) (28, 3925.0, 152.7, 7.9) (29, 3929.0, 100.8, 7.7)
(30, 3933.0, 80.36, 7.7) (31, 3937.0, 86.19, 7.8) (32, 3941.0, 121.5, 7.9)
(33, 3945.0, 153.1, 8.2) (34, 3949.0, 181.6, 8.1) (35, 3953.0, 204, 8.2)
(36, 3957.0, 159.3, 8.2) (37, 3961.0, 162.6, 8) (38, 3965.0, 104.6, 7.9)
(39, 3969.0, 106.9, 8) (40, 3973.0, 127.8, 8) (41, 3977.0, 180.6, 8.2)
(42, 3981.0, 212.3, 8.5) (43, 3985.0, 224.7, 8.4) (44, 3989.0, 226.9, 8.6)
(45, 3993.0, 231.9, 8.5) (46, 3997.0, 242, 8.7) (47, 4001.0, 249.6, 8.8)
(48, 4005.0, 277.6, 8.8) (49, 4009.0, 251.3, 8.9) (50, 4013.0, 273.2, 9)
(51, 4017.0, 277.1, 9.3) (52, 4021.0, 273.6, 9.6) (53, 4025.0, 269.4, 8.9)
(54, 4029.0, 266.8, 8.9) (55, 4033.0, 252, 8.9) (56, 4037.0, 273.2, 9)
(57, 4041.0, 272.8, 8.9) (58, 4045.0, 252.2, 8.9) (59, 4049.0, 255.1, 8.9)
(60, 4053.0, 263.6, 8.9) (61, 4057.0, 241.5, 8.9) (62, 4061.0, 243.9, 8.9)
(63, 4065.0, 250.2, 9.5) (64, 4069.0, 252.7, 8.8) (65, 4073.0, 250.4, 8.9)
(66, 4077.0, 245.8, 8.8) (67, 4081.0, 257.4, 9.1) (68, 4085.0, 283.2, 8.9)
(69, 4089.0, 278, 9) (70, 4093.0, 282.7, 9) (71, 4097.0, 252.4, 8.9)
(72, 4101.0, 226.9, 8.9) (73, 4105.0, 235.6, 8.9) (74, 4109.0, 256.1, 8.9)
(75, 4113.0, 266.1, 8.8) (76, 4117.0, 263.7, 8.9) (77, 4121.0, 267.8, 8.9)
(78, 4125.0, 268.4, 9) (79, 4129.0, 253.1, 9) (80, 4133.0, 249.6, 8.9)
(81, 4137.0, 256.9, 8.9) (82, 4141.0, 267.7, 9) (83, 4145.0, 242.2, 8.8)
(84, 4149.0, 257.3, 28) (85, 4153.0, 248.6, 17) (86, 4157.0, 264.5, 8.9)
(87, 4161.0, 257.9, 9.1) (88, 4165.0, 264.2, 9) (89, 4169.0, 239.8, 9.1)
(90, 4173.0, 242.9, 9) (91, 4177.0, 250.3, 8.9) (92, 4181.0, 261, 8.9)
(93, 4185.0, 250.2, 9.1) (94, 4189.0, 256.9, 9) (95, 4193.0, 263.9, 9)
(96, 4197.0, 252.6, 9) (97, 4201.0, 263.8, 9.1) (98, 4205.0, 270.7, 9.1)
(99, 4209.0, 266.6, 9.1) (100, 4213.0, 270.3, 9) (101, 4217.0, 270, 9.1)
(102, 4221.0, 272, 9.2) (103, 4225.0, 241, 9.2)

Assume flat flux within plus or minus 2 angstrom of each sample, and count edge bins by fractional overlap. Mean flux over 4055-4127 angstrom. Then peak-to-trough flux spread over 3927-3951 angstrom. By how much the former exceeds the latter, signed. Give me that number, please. 156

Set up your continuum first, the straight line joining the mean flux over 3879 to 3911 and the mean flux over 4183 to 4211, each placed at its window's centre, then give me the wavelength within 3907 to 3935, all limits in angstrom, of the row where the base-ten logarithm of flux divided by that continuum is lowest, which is 3933.0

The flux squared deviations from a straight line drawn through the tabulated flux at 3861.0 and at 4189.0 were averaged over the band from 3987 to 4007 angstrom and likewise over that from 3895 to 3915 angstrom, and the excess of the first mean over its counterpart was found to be 2857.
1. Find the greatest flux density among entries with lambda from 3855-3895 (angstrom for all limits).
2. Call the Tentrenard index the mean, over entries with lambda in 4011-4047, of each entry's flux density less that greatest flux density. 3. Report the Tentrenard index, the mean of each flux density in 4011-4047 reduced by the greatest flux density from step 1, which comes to 98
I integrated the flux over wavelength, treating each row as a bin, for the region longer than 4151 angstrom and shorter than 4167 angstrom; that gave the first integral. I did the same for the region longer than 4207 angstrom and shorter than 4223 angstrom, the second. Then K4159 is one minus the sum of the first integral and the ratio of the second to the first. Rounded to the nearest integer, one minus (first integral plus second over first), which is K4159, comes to -4141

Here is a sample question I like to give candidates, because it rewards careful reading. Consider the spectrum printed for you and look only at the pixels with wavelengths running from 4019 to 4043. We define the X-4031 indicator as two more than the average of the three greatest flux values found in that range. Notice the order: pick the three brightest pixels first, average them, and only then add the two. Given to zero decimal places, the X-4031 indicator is 275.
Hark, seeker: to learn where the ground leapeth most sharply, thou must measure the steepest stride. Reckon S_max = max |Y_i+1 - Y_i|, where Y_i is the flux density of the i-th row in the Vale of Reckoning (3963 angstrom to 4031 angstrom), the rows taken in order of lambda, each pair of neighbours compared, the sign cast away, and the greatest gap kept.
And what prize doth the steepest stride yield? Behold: 52.8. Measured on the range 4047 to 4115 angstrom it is 30.3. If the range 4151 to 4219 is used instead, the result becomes 24.4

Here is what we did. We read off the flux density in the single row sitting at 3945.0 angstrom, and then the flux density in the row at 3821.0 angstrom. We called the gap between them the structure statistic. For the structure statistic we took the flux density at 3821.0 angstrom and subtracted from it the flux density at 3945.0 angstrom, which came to -30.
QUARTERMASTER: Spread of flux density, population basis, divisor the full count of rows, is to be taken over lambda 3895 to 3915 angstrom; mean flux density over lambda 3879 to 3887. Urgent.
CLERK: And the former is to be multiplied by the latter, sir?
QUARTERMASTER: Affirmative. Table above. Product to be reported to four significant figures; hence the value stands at 1496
